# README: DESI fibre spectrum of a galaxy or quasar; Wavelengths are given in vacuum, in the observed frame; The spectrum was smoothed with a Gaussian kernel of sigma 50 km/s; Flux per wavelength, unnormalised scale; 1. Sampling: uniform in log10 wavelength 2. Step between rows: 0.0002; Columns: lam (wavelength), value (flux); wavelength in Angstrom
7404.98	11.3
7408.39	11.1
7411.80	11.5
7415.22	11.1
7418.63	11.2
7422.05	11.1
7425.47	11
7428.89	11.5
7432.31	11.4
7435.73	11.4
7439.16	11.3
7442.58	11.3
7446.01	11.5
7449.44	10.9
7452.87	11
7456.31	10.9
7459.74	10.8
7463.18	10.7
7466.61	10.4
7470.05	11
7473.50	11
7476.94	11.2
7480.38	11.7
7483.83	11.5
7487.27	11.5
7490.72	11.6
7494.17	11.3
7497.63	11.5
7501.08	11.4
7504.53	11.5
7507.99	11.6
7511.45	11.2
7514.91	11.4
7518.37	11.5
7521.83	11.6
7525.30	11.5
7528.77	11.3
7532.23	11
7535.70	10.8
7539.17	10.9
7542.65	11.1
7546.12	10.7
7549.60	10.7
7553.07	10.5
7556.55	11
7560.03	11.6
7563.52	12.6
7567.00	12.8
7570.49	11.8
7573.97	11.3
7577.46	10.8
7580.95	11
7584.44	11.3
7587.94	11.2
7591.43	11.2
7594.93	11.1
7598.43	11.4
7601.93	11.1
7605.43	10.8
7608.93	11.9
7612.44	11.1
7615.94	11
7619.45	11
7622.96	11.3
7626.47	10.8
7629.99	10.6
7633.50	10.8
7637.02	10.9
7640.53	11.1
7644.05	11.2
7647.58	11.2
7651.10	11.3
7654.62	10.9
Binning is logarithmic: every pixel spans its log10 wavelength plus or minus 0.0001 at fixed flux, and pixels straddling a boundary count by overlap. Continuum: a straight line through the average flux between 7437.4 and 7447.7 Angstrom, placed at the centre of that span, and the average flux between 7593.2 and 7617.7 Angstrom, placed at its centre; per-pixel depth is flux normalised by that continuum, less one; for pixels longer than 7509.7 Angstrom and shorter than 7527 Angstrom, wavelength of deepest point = 7511.45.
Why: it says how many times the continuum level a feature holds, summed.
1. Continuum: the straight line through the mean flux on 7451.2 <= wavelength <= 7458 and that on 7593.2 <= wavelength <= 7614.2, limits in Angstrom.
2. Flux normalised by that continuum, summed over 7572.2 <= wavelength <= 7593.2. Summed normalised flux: 6.0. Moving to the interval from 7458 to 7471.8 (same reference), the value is 3.9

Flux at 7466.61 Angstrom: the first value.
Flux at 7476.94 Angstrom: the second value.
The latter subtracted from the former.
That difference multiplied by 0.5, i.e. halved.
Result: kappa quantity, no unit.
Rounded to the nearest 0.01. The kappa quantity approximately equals -0.40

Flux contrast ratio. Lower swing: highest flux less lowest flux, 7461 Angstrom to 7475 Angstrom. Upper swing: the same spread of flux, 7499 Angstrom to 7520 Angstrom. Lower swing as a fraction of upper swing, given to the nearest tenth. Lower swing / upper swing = 1.5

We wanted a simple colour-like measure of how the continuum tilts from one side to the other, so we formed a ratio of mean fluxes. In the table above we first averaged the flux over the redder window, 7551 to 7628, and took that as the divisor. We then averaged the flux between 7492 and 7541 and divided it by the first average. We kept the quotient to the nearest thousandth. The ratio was 1.002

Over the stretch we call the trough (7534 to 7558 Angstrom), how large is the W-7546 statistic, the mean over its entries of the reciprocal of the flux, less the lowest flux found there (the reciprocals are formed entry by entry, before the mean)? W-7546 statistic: -10.4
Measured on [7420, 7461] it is -10.7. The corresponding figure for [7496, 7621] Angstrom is -10.4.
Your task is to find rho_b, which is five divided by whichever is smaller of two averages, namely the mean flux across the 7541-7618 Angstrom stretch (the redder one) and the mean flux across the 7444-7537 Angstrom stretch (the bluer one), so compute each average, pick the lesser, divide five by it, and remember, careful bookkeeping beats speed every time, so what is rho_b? 0.445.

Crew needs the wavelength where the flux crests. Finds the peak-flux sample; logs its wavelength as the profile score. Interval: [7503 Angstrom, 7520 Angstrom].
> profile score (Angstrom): 7507.99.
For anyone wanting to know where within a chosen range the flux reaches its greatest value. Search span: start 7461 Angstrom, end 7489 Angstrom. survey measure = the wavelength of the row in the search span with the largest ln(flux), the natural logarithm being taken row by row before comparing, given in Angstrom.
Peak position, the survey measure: 7480.38 Angstrom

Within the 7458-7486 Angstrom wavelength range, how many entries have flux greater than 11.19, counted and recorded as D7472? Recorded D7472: 3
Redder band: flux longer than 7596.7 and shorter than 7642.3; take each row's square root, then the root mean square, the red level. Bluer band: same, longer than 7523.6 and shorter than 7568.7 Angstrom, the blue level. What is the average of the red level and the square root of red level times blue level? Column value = 3.33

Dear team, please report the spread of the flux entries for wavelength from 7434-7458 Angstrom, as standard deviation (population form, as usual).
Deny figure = 0.23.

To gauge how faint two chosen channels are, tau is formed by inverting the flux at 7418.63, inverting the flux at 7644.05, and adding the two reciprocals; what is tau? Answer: 0.179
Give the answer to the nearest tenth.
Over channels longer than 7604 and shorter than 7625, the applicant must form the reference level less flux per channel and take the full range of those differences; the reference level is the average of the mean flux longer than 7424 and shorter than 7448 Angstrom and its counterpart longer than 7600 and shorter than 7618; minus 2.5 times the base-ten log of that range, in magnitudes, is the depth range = -0.1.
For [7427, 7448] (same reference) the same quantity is 1.7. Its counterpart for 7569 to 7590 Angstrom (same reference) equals 0.0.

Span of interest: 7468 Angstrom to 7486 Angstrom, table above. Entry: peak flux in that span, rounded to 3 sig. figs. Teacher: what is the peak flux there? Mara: 11.7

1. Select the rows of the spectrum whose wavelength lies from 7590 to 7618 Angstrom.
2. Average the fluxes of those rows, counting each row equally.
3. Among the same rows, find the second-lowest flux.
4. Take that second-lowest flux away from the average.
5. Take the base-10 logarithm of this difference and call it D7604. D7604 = -0.70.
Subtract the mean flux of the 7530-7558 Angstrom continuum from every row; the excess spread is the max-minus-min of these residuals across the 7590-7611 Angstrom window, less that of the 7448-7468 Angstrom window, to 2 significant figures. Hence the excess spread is 0.50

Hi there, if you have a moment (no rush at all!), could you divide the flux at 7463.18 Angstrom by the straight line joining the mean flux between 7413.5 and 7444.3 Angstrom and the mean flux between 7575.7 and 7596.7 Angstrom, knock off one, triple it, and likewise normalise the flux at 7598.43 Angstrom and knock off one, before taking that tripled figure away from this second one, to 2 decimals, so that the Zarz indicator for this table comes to 0.17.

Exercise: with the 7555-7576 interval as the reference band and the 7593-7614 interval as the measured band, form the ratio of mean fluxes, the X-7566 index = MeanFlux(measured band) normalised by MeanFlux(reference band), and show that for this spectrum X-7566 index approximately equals 0.948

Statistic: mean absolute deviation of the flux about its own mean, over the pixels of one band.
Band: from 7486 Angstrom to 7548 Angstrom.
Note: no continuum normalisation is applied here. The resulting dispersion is 0.23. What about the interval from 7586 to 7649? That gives 0.20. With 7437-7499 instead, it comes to 0.30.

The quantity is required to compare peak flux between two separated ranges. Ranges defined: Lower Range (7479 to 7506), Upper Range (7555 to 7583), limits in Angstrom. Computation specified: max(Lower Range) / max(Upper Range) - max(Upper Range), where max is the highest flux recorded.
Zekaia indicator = -11.9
